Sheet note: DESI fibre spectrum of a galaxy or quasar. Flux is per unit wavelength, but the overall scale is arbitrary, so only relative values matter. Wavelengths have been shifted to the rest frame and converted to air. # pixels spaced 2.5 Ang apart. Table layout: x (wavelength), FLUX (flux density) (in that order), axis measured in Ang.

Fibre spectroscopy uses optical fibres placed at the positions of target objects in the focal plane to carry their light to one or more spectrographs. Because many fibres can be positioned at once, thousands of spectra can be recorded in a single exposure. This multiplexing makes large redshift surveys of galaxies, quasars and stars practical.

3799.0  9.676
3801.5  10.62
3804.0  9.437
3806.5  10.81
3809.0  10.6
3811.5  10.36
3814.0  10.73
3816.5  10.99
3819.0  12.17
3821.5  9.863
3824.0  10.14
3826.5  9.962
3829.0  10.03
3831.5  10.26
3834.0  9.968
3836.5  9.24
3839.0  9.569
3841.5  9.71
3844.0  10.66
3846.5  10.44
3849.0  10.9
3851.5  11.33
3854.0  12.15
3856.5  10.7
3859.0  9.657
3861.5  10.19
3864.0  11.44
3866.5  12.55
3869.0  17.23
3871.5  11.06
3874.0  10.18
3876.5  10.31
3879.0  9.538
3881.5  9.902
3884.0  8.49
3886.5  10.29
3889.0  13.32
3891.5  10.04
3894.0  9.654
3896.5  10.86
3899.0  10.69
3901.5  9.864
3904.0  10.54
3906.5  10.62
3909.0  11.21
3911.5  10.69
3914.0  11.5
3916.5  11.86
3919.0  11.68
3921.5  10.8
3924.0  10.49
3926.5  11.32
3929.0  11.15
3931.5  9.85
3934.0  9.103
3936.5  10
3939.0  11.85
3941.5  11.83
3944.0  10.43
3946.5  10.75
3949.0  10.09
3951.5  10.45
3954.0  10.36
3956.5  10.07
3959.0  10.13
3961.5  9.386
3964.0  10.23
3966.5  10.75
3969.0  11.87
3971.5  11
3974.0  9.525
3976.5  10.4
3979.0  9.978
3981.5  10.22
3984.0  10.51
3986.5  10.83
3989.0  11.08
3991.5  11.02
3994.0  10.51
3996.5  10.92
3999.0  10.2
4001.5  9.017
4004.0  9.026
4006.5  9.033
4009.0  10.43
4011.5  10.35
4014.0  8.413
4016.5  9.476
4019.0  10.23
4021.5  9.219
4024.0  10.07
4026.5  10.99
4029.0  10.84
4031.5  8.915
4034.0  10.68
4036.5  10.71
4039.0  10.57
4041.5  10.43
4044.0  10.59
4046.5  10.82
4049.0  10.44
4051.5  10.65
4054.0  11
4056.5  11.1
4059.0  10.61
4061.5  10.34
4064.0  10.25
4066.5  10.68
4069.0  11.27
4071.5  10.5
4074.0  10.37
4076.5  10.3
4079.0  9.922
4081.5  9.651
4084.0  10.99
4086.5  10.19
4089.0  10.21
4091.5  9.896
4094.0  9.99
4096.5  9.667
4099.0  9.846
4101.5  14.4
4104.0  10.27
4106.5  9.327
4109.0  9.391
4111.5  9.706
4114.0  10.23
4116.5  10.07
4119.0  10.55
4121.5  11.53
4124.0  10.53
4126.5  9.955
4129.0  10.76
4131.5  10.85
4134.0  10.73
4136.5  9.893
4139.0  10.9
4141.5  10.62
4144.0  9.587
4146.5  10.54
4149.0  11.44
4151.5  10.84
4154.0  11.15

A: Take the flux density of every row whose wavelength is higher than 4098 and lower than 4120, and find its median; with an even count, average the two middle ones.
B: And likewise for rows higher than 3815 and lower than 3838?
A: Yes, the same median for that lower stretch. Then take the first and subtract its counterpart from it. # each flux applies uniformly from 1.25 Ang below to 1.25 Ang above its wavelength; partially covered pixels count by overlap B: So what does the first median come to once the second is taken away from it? 0.04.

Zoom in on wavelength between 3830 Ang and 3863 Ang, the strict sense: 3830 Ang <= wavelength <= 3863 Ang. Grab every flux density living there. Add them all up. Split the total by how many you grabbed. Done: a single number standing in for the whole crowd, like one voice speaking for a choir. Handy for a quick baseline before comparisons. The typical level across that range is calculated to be 10.4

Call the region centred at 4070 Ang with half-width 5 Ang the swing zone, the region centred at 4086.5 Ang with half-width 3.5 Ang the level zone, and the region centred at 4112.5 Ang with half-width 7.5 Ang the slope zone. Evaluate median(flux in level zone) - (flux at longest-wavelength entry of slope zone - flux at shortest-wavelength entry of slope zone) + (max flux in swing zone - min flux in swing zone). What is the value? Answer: 9.9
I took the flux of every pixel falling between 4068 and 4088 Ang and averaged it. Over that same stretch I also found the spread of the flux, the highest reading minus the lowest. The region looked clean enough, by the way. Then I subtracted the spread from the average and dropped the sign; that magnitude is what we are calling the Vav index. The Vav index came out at 8.8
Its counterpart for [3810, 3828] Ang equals 8.3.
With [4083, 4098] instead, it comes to 8.8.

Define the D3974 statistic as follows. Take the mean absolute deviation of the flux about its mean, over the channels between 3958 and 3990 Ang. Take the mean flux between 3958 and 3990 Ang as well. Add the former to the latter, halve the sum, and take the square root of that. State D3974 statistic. 2.34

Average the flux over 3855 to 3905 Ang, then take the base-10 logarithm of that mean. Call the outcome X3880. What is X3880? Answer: 1.03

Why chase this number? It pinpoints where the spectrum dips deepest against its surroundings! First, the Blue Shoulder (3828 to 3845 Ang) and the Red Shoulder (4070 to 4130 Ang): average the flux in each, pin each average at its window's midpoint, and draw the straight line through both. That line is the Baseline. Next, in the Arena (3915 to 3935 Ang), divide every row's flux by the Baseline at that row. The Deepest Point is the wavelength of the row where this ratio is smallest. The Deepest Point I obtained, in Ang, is 3934.0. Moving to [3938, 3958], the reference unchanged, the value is 3956.5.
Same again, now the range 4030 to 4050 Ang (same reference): 4031.5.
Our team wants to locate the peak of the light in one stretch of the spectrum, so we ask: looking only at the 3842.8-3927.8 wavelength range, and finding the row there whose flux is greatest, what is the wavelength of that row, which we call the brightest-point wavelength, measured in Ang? 3869.0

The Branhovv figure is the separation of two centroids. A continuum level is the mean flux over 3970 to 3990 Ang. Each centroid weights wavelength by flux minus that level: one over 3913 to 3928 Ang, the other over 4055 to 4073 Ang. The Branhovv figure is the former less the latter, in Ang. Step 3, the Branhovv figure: -145.0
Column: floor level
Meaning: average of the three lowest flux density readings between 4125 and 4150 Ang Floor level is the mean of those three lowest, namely 9.8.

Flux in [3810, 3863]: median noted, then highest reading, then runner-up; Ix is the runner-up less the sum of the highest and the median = -10.3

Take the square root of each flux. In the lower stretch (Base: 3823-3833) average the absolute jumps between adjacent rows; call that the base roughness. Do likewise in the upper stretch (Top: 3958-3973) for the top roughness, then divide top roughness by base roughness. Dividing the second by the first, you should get 5.0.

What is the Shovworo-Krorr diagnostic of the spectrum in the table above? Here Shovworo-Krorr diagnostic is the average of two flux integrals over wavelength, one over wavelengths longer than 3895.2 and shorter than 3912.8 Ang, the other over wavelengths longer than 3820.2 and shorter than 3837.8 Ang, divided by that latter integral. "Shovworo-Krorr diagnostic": 1.04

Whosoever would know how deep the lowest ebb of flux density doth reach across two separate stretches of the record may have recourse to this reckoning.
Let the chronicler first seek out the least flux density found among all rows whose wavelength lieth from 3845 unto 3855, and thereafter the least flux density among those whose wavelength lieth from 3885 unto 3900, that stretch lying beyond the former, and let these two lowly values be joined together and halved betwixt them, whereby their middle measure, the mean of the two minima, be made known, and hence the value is 10.0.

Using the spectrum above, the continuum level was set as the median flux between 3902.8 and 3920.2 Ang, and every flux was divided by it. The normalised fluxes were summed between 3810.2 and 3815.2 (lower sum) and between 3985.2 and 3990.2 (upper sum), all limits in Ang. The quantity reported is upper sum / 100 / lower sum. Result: 0.0104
